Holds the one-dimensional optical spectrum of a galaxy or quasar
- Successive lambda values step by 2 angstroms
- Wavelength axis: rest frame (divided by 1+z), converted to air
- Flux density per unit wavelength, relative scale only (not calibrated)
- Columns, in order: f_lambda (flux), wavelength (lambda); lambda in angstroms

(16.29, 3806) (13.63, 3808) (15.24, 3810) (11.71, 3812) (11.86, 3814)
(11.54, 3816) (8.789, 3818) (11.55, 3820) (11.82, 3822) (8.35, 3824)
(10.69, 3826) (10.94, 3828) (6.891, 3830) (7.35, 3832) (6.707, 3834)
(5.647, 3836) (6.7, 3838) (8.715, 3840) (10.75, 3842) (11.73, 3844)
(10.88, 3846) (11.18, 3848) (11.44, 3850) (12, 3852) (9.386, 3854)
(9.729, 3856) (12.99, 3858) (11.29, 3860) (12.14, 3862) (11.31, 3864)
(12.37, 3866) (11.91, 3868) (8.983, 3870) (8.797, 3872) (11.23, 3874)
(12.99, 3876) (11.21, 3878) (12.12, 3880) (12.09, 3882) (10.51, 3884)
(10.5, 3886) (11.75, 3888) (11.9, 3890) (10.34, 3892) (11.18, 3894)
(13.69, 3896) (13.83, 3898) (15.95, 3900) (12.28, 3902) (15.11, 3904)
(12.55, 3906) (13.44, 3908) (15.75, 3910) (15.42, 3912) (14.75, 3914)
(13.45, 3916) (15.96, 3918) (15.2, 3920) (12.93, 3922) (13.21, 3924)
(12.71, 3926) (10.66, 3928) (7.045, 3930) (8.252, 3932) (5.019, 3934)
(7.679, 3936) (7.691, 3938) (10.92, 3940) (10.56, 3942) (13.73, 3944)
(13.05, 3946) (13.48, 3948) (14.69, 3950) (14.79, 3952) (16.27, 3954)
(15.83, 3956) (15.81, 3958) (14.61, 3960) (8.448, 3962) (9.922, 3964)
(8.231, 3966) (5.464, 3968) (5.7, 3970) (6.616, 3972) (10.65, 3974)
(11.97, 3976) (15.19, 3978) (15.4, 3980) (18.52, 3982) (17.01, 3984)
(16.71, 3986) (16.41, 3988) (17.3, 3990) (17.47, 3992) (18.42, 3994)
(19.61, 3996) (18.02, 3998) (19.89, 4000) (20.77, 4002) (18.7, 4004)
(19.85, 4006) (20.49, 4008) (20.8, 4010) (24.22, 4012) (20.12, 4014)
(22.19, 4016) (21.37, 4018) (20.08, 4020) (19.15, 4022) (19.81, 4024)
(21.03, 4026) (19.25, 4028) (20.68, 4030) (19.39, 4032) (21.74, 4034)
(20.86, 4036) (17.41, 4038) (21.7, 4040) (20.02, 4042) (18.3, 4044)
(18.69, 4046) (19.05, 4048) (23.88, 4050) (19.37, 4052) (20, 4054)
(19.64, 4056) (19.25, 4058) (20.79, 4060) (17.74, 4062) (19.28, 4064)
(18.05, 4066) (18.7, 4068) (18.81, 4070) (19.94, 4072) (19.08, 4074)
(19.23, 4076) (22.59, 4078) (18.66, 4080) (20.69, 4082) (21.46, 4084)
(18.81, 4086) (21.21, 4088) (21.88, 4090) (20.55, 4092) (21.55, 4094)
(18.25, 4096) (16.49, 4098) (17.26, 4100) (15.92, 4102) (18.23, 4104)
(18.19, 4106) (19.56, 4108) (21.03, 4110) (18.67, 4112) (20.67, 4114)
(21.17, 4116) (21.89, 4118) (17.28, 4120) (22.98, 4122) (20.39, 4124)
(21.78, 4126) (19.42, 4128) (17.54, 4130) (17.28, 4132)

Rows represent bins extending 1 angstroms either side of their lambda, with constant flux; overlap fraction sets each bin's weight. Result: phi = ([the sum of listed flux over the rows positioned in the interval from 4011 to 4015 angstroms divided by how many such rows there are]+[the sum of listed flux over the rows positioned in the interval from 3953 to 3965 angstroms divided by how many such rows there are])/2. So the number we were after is 18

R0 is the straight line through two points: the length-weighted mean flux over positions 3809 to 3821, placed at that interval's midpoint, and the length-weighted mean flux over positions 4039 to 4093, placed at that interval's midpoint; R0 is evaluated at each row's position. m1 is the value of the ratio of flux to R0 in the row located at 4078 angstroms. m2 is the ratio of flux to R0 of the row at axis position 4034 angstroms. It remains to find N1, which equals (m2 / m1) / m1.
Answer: 0.93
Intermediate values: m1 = 1.11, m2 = 1.2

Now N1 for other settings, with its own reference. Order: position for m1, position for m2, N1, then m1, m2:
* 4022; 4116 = 0.92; 1.04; 1.0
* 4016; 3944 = 0.58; 1.21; 0.9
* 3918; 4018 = 1.04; 1.06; 1.2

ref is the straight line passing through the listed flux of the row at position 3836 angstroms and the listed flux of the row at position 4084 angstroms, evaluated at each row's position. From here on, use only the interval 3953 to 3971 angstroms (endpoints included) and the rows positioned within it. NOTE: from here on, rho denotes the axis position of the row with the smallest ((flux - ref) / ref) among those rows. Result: 3968 angstroms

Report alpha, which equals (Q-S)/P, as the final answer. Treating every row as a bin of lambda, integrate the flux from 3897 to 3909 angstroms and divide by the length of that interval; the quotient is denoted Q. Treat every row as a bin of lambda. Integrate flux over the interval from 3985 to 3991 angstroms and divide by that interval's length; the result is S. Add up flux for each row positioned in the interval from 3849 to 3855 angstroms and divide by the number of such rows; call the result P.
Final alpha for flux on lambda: -0.27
